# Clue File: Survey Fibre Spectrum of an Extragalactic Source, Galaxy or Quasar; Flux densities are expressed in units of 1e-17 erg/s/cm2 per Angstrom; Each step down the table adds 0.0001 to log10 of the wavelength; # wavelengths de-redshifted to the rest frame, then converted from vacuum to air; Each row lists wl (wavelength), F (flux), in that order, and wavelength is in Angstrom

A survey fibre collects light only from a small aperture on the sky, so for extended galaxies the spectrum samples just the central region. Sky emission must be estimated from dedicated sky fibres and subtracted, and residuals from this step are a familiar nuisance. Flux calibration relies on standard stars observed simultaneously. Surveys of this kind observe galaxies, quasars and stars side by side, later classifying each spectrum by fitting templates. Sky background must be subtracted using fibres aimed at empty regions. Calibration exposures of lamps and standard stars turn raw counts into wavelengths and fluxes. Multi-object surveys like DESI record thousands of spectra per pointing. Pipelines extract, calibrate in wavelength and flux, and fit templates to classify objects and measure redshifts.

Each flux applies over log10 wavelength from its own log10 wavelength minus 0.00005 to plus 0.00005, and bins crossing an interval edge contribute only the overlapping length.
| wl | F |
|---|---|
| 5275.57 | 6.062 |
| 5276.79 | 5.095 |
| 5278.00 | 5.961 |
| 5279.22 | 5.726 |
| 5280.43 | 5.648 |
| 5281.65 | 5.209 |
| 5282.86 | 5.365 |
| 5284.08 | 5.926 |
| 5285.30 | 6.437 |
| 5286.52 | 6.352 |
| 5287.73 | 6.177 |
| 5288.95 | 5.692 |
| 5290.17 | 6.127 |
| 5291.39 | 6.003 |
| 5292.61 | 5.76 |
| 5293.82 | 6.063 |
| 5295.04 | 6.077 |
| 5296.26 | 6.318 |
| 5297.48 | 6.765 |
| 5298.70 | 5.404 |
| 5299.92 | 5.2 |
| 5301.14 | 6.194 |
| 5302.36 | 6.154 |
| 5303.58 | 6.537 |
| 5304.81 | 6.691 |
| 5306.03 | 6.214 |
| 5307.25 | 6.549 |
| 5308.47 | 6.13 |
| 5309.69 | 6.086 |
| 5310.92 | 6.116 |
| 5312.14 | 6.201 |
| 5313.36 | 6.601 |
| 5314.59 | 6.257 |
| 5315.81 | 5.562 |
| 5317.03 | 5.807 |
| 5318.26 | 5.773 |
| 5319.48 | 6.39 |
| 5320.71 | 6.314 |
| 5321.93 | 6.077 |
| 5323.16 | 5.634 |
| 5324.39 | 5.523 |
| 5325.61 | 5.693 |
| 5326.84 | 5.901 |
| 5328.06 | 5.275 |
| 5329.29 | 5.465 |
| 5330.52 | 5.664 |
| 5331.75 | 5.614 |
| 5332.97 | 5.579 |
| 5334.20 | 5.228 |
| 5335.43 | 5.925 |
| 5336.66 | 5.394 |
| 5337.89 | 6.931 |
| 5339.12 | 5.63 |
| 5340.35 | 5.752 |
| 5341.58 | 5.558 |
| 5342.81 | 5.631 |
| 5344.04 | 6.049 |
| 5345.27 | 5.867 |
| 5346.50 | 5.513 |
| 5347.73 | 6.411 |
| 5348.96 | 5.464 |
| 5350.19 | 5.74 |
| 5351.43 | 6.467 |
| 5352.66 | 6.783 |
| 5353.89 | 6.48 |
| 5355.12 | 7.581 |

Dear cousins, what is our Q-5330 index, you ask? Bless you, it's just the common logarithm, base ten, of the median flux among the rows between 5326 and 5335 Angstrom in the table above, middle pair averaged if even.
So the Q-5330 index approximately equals 0.747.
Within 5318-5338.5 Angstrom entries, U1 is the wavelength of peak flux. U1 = 5337.89 Angstrom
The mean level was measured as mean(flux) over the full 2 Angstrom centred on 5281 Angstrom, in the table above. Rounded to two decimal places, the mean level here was 5.43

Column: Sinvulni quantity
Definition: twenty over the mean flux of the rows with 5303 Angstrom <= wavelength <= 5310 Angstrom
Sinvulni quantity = 3.14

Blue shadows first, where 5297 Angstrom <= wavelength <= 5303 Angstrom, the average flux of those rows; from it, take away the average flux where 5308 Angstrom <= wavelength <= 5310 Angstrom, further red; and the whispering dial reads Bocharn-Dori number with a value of -0.2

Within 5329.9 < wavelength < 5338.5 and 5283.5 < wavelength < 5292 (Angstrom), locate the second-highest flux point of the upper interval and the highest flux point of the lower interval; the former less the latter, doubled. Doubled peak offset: -1.02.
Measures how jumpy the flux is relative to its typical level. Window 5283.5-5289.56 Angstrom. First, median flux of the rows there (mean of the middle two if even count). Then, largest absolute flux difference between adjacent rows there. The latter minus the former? -5.7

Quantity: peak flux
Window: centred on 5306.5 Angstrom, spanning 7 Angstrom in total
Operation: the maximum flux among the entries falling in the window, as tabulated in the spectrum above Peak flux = 6.691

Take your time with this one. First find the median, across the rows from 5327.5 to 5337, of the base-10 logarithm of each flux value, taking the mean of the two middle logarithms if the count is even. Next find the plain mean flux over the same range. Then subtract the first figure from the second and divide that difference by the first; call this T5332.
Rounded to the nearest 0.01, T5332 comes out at 6.44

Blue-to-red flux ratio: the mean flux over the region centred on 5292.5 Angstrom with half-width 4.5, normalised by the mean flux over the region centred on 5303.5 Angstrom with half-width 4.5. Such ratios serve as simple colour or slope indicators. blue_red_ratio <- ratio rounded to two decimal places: 0.97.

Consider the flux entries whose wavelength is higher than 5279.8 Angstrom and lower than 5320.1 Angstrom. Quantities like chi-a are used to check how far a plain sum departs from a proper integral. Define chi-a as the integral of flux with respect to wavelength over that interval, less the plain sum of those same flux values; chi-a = 44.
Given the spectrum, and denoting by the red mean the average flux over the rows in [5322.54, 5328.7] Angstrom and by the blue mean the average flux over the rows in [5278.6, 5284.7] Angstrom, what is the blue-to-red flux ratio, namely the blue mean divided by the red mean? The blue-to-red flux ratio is 0.99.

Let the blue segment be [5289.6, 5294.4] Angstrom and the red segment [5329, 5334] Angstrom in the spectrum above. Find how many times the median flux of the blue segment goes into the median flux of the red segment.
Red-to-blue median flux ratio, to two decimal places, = 0.93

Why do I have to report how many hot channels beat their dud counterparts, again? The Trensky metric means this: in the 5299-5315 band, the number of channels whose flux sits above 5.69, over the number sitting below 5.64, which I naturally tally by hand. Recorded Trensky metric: 12.0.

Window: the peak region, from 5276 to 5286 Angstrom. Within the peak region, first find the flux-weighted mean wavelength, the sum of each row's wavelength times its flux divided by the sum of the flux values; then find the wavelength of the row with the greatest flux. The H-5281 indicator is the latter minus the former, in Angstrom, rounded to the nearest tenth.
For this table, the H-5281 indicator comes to 4.2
